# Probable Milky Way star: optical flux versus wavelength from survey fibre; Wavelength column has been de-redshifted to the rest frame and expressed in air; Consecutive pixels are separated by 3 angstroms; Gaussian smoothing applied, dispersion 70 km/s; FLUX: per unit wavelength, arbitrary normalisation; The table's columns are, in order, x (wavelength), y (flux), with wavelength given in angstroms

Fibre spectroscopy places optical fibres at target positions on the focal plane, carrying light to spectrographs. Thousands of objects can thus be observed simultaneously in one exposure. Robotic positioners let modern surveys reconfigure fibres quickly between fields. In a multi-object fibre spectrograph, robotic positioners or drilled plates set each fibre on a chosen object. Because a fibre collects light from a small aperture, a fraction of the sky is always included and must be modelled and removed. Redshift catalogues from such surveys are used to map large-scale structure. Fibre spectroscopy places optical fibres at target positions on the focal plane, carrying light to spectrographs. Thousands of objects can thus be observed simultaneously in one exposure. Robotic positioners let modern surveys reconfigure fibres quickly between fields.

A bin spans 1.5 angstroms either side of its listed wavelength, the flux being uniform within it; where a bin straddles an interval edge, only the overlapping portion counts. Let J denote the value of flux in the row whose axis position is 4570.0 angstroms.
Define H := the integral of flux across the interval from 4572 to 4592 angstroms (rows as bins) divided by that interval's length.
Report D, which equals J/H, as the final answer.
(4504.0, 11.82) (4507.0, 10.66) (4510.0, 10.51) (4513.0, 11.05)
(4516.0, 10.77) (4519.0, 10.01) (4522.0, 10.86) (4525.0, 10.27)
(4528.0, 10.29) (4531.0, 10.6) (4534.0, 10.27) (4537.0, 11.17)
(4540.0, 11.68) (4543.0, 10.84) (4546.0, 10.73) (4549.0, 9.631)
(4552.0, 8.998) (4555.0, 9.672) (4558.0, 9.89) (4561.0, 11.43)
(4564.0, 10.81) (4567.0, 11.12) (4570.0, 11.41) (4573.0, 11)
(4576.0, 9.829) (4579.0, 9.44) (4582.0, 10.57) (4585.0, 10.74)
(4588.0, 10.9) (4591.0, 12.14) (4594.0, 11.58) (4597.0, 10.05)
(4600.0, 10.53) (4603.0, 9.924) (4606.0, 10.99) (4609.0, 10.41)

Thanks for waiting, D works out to 1.07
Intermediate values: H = 10.6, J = 11.41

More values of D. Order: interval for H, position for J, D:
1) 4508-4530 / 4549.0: 0.91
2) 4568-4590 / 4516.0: 1.02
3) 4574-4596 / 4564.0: 1.01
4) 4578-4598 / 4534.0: 0.95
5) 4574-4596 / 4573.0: 1.02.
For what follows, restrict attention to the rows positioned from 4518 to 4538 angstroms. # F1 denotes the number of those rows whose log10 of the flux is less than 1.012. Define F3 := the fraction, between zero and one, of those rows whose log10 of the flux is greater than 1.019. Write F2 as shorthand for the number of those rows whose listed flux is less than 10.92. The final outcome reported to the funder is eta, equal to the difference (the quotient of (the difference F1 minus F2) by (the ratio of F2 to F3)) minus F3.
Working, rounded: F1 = 3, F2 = 6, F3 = 0.4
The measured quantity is -0.64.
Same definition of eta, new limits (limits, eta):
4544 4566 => -0.57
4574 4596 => -1.14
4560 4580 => -0.95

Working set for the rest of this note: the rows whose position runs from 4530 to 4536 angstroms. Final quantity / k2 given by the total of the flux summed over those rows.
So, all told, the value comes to 20.9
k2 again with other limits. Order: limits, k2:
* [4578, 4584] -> 20.0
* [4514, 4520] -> 20.8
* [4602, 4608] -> 20.9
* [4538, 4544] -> 22.5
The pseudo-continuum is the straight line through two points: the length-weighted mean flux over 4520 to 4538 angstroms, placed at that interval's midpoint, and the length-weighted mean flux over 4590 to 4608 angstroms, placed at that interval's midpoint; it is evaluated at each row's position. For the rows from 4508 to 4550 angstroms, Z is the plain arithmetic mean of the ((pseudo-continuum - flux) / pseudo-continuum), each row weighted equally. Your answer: -0.007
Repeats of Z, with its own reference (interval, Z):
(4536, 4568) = 0.009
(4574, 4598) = 0.011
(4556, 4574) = -0.024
